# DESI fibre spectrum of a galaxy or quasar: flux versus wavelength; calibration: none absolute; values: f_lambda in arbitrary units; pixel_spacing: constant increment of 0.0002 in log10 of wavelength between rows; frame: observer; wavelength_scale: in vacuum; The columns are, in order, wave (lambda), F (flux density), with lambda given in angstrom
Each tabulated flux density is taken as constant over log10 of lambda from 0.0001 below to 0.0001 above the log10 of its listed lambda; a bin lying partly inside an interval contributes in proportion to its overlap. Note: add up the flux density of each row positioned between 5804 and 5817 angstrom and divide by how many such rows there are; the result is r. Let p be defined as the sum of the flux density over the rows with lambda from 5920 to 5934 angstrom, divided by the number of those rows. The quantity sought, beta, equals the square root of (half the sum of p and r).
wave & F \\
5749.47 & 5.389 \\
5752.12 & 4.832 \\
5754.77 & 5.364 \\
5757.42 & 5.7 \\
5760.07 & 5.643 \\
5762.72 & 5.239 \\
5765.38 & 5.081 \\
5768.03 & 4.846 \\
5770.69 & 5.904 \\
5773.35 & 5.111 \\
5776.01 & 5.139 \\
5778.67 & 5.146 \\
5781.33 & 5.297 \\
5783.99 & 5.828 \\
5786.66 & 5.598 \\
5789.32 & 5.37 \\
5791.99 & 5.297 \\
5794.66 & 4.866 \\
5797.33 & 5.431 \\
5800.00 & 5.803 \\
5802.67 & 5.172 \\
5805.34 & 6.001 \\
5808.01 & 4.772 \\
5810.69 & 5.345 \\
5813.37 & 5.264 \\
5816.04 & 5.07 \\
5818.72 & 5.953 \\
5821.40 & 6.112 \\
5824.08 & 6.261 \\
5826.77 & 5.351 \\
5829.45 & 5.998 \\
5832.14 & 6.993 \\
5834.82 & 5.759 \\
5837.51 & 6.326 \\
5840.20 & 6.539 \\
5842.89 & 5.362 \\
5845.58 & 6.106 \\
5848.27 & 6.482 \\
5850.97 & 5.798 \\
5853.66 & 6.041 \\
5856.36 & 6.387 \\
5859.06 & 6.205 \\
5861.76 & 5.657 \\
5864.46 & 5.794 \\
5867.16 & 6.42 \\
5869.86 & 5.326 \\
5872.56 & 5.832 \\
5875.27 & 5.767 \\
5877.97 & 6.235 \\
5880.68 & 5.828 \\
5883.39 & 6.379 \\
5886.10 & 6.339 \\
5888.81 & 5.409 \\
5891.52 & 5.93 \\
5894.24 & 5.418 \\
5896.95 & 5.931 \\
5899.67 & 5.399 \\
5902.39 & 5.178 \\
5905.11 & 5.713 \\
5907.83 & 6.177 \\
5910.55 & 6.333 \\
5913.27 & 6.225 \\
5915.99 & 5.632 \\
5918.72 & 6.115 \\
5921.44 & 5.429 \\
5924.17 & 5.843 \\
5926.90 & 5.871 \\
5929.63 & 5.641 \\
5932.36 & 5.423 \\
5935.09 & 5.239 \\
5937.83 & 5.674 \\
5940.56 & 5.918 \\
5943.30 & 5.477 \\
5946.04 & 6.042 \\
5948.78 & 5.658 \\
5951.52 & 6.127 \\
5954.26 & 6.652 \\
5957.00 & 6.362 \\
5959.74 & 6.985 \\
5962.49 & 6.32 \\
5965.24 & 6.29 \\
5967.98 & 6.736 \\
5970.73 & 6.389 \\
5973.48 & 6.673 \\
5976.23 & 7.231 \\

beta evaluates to 2.338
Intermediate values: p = 5.6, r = 5.3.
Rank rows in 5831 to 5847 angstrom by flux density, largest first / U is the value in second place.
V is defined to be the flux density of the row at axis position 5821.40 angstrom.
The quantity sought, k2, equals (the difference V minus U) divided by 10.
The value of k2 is -0.043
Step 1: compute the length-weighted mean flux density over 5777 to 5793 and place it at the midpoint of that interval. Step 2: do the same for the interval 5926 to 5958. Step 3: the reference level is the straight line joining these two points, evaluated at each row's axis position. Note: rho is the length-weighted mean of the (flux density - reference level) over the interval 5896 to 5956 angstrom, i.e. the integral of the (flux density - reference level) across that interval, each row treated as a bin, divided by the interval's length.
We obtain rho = 0.0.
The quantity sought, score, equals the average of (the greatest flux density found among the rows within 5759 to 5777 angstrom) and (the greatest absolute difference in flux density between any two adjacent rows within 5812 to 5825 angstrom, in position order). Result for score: 3.4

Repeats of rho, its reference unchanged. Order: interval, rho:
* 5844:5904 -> 0.2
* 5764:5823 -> -0.1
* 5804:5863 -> 0.4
